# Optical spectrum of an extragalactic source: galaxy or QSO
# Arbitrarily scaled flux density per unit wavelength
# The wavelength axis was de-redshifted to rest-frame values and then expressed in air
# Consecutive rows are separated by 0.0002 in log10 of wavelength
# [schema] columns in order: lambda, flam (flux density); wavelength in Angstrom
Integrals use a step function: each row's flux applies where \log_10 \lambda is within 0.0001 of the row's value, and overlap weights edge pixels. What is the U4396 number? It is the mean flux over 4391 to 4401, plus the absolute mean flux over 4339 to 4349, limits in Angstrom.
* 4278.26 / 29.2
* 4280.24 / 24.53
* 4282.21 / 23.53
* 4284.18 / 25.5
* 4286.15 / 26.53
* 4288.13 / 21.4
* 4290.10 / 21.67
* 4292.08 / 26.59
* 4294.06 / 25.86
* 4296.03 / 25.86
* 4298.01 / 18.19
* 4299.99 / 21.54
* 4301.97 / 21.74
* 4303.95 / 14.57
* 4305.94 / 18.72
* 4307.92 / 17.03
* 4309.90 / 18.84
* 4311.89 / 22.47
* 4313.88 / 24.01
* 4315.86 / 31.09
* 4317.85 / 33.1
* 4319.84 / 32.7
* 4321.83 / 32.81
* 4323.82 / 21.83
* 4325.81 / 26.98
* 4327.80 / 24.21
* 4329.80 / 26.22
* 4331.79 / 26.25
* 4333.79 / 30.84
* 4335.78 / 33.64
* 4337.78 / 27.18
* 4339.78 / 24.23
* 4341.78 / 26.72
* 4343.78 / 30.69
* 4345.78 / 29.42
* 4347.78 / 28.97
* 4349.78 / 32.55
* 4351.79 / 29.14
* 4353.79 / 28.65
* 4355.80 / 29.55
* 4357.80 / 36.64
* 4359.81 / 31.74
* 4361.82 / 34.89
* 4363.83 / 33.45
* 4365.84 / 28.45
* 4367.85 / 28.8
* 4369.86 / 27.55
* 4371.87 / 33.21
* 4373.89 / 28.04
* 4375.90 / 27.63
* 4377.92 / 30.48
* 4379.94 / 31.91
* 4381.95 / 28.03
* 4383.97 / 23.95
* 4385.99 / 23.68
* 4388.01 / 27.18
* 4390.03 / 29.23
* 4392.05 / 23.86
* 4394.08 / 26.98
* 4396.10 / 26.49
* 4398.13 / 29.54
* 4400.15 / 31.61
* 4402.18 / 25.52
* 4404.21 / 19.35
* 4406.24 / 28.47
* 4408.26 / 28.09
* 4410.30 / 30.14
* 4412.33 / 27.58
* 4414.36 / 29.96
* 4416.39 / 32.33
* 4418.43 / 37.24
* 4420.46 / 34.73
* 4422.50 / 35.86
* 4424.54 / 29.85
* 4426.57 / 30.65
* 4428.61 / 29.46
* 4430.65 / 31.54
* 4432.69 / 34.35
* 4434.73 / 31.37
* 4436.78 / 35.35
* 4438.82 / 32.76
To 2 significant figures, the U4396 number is 56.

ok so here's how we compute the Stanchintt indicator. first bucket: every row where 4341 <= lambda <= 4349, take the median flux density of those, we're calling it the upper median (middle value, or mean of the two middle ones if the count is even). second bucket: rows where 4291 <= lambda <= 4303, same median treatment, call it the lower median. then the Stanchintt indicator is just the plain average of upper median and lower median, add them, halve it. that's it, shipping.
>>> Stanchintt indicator 26.5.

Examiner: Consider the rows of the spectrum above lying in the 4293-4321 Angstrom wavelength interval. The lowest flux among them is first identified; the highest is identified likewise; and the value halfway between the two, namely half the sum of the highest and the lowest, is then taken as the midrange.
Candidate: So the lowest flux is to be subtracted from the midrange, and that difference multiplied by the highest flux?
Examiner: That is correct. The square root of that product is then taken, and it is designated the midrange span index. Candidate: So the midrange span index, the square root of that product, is 17.5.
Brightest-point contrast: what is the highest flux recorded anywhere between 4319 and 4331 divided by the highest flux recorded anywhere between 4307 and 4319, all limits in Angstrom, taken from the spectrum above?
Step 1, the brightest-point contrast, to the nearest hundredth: 0.99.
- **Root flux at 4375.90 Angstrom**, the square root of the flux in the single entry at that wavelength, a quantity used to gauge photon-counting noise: 5.26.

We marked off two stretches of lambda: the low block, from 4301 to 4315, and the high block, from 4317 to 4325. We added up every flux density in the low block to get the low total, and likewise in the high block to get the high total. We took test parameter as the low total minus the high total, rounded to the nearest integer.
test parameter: 17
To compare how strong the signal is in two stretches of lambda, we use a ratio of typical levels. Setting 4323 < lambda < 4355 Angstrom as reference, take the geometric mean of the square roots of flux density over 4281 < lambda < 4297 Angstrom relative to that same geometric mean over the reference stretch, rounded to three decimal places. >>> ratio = 0.939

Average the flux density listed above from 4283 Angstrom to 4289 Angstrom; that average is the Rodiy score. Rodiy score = 24.5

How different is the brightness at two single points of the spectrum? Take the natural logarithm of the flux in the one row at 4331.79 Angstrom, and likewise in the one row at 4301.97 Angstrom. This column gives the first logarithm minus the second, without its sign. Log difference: 0.19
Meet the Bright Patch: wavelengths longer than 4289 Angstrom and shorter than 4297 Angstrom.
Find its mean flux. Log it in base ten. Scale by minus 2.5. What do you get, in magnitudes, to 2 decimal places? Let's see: -3.49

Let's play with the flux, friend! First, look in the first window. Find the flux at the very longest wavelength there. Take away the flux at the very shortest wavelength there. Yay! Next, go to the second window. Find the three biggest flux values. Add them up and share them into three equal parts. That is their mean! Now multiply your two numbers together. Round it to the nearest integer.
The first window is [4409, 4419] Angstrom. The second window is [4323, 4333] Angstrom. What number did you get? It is 188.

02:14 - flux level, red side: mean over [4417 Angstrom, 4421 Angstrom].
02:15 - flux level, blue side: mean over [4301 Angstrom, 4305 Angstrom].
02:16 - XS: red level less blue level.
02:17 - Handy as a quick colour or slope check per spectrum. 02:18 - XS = 18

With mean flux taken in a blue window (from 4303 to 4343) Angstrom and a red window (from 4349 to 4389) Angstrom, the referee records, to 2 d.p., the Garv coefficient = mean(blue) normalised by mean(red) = 0.86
